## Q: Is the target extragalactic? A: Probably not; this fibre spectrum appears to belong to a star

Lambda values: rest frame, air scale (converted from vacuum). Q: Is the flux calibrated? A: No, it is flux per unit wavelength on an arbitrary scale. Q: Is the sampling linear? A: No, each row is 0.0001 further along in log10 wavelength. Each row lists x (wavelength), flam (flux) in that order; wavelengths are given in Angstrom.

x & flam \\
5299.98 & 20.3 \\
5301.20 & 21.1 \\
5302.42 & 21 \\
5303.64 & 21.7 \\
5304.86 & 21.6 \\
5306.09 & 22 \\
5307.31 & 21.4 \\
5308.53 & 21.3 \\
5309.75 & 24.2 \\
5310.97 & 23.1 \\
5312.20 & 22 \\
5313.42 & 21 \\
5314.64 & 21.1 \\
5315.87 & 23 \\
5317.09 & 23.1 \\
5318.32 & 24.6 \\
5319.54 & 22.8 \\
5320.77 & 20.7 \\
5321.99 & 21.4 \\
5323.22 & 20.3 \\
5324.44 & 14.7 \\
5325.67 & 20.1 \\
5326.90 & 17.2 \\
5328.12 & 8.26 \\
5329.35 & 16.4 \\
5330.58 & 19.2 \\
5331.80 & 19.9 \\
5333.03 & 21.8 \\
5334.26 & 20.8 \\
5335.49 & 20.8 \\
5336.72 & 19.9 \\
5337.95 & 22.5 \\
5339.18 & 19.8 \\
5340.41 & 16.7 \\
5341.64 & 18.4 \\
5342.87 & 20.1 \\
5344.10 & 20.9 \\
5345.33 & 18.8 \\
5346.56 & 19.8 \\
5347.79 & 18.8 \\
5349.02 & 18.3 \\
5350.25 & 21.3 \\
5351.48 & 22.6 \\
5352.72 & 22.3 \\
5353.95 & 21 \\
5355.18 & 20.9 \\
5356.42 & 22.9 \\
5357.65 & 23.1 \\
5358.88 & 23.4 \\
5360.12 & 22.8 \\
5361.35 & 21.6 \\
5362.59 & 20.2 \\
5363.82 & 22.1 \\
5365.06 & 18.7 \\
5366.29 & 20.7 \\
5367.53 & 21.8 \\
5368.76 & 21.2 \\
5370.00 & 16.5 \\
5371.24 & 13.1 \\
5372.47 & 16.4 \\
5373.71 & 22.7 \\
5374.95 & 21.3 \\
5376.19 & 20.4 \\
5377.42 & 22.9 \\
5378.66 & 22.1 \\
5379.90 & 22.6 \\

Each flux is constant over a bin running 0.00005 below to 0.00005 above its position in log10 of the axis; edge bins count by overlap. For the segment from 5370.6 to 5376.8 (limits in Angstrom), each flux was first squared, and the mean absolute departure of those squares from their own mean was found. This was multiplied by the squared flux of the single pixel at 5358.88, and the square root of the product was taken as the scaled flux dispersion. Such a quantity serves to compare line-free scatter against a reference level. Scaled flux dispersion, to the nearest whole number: 252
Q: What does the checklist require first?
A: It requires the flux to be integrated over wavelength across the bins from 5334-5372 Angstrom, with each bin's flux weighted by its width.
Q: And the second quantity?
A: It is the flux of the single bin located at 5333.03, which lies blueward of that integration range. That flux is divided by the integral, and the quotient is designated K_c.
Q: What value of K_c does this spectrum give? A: 0.03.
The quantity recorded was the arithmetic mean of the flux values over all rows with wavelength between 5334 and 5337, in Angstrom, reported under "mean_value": 20.5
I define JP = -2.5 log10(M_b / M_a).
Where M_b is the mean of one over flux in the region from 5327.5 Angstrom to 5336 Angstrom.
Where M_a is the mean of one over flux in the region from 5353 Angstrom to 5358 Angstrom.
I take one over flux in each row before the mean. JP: -0.31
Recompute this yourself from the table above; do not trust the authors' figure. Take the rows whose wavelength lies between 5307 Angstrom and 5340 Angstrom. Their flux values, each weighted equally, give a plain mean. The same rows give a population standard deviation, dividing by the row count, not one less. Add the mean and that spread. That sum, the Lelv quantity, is 23.6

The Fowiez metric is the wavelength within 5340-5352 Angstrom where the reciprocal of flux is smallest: 5351.48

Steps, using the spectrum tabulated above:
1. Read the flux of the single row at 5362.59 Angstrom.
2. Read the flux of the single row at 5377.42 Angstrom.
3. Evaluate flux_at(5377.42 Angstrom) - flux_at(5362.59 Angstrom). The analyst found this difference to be 2.7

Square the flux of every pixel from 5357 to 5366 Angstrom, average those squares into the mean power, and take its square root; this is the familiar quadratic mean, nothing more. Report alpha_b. 21.8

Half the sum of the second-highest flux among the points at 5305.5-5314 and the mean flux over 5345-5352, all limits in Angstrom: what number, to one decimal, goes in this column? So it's 21.5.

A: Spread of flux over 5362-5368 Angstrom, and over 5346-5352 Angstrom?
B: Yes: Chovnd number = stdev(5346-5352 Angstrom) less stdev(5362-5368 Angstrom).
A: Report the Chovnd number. 0.4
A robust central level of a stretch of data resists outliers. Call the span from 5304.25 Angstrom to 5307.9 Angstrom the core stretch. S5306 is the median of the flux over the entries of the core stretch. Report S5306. 21.6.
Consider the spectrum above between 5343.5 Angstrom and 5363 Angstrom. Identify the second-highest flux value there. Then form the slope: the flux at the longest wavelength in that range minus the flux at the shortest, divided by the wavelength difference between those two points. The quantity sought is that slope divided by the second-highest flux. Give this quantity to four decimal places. -0.0016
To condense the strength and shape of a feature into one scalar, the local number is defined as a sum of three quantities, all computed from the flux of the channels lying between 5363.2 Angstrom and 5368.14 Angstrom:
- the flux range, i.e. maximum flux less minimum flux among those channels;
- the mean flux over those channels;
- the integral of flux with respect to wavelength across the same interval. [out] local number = 127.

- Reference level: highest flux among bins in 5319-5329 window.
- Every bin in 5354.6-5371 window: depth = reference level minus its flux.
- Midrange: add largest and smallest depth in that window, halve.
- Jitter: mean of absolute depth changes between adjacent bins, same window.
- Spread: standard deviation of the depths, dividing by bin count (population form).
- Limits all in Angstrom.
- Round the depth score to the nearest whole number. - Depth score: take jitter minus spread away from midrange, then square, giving 10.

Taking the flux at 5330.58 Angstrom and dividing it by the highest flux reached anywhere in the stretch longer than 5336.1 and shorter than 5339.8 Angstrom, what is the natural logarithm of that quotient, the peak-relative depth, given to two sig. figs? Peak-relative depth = -0.16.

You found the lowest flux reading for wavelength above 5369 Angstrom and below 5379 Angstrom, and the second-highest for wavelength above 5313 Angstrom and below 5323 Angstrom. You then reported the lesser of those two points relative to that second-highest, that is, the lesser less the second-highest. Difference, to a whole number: -10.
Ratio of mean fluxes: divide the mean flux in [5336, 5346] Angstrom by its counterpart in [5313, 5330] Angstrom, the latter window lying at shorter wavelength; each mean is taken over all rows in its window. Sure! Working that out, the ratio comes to 1.00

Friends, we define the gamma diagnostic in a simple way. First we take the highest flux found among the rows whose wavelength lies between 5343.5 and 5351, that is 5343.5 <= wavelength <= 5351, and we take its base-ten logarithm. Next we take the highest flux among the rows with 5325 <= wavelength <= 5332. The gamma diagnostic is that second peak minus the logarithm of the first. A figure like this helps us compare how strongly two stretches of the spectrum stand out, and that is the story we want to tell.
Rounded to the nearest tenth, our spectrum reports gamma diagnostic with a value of 18.8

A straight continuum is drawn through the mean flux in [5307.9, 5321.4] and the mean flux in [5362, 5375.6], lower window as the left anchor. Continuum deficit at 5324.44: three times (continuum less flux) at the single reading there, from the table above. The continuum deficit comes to 22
